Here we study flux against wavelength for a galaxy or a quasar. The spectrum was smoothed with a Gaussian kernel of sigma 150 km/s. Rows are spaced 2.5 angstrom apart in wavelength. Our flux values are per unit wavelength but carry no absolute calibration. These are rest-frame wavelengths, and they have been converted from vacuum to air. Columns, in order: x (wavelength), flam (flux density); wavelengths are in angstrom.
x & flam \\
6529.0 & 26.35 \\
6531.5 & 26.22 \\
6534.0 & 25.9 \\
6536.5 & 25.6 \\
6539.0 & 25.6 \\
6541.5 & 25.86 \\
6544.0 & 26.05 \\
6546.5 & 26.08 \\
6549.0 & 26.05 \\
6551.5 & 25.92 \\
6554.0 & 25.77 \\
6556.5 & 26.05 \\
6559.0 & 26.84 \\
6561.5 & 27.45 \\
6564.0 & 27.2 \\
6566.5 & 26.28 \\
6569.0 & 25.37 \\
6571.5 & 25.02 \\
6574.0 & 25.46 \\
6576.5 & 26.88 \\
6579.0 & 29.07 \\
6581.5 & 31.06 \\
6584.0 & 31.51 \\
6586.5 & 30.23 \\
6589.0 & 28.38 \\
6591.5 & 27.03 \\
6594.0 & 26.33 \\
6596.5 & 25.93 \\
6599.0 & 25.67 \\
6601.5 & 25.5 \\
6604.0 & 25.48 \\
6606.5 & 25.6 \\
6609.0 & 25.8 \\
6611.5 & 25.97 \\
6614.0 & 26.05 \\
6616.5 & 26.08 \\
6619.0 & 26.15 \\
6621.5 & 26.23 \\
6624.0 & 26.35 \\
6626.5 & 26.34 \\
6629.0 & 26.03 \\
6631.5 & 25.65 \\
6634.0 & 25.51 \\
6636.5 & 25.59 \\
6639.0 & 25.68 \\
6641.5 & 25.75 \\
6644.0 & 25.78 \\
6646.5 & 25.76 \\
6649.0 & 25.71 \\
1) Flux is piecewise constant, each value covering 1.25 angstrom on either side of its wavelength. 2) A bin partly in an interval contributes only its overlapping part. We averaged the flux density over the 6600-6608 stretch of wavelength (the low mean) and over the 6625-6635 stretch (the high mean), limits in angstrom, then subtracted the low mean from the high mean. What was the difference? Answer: 0.4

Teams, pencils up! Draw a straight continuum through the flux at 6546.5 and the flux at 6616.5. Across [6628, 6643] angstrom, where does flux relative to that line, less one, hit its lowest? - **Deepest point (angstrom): 6634.0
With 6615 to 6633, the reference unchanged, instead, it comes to 6631.5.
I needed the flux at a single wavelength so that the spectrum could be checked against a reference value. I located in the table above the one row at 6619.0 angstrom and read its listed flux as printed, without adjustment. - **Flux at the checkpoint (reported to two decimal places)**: 26.15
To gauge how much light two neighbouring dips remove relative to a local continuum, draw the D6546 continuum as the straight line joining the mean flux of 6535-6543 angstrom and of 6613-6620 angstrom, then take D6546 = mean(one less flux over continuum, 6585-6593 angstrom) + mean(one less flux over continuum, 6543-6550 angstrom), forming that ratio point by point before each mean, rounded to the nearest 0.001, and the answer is -0.113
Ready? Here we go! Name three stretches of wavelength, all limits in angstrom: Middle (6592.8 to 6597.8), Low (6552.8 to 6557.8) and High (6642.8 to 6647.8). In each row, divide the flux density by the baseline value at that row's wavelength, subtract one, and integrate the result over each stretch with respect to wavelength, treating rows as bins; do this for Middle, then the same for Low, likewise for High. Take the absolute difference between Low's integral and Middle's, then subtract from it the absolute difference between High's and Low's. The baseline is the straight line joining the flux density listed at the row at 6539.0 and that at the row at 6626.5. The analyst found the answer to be -0.15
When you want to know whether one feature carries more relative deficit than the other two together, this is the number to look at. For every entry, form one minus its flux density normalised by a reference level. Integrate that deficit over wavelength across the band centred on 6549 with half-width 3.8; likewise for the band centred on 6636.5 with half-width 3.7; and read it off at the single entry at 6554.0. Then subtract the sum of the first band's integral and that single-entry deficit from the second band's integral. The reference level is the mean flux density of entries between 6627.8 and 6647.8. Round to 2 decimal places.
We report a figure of 0.13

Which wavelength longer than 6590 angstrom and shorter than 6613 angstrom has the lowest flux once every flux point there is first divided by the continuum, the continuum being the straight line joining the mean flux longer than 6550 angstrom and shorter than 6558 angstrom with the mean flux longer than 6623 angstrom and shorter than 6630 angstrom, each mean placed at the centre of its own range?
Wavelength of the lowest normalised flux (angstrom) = 6604.0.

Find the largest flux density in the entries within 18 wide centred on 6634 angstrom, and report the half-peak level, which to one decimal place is 13.2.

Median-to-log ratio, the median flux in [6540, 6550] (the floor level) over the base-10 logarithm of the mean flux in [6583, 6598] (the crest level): 18.0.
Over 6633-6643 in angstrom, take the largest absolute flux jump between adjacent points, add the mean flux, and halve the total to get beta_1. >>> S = 12.9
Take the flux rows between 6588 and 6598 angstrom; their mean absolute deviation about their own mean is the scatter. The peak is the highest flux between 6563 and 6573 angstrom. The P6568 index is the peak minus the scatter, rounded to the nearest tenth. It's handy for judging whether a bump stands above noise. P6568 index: 26.4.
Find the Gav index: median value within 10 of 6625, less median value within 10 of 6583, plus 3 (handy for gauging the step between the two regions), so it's 0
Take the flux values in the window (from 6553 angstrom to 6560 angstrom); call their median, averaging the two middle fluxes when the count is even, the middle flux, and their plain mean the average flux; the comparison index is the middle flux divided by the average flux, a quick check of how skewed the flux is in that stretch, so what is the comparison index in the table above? 0.994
